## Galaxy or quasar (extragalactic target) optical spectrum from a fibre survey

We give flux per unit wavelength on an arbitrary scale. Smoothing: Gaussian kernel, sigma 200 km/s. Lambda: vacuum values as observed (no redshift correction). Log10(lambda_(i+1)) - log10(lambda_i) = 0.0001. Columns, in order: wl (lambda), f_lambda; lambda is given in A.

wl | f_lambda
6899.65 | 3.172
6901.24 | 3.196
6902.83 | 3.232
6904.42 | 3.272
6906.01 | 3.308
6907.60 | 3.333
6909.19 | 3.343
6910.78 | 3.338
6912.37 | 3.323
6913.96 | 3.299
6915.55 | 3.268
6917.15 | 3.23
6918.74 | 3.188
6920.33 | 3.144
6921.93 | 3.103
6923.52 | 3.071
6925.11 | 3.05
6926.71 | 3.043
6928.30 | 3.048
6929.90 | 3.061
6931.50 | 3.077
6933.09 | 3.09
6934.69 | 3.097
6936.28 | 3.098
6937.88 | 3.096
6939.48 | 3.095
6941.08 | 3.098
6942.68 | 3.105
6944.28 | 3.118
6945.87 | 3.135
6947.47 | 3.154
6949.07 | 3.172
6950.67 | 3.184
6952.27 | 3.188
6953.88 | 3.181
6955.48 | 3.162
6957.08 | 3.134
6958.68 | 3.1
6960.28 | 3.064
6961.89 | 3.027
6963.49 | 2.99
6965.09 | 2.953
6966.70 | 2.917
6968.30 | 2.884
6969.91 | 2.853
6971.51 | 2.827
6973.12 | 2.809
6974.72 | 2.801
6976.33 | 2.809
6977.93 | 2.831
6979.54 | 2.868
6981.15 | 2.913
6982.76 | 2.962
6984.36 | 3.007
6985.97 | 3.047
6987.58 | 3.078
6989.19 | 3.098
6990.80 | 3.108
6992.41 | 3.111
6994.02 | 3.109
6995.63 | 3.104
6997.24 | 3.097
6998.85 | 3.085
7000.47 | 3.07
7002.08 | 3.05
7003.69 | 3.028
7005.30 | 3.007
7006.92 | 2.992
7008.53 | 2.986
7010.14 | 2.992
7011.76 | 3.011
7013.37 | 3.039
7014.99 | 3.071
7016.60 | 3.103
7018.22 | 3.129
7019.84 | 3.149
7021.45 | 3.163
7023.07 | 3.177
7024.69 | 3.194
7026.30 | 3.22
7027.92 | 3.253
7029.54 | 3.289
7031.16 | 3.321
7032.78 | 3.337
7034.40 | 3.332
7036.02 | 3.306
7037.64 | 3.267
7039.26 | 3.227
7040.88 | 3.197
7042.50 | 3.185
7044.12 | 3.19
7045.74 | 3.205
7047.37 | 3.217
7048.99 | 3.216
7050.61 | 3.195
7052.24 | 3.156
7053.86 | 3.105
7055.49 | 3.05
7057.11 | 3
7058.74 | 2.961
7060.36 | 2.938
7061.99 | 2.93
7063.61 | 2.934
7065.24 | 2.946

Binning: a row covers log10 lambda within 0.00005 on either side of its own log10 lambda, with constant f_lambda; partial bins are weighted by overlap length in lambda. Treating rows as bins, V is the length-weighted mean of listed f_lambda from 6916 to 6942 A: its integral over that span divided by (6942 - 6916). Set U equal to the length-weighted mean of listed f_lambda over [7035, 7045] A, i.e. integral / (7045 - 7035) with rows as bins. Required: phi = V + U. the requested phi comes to 6.33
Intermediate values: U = 3.23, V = 3.10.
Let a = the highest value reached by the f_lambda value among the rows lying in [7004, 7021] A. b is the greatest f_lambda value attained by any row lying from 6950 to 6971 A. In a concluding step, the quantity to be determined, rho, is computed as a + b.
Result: 6.34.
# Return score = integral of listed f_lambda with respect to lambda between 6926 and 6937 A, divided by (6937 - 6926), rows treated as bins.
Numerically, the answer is 3.08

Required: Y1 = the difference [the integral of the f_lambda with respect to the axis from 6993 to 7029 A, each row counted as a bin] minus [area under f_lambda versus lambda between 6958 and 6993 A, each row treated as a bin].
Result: 8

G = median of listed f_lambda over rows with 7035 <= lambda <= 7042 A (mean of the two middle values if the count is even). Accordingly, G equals 3.25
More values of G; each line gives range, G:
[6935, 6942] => 3.10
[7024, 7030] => 3.24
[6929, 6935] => 3.08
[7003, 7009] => 3.00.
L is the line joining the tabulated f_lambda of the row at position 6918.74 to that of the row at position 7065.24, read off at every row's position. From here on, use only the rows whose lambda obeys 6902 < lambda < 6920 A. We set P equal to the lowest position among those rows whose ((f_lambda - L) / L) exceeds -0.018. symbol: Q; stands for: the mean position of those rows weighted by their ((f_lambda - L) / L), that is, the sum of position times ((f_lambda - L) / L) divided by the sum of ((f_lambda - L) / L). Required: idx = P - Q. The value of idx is -7.4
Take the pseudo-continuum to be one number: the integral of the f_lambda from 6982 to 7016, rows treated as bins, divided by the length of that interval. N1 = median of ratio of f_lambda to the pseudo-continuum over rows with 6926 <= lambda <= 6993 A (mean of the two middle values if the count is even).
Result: 1.009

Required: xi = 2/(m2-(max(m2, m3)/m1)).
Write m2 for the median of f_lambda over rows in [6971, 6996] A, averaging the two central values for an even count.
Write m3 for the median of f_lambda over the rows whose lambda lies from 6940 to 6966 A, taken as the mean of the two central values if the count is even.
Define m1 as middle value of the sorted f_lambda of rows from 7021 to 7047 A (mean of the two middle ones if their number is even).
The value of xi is 0.99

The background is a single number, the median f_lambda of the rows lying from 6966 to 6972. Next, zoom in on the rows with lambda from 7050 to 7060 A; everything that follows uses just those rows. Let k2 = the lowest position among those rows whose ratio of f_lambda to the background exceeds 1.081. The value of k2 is 7050.61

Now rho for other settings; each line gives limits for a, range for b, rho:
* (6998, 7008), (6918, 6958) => 6.27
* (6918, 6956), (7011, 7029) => 6.44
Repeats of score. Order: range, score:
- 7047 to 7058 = 3.13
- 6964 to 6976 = 2.86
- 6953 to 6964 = 3.10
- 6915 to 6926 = 3.15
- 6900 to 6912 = 3.29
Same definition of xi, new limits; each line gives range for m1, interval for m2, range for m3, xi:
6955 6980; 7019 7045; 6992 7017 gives 0.95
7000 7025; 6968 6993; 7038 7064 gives 1.07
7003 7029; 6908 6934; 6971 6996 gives 0.95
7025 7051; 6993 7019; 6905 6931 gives 0.97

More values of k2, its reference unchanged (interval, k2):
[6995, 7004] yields 6995.63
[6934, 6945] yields 6942.68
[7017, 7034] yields 7018.22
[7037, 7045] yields 7037.64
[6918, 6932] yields 6918.74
